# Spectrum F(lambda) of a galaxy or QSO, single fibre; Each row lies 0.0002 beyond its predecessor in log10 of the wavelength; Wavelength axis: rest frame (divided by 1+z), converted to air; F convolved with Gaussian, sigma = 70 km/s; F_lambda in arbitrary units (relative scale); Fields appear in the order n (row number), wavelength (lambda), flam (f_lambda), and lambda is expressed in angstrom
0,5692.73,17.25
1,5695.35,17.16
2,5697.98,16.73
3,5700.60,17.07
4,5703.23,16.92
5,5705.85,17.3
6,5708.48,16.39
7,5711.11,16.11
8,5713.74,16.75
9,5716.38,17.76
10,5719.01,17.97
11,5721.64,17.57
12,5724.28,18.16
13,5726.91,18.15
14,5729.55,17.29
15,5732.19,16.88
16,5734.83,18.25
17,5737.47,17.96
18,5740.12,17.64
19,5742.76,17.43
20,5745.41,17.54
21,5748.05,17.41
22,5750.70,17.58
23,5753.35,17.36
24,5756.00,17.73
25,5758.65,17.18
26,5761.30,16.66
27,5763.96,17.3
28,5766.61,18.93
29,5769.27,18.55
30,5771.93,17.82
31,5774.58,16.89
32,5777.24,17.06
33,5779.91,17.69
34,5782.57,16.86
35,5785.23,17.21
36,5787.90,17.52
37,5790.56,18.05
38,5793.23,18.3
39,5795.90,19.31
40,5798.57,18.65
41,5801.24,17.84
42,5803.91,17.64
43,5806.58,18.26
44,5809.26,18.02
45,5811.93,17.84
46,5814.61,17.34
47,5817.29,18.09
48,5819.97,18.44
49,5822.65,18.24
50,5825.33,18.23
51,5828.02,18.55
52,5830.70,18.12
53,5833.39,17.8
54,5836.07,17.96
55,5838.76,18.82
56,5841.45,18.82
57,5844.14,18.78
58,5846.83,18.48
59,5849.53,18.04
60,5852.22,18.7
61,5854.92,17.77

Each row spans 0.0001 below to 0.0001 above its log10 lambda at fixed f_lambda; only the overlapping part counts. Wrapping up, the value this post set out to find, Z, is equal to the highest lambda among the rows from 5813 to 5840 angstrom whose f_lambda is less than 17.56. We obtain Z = 5814.61 angstrom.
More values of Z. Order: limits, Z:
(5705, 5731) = 5729.55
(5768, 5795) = 5787.90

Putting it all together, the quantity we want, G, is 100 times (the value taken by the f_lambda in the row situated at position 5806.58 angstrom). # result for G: 1826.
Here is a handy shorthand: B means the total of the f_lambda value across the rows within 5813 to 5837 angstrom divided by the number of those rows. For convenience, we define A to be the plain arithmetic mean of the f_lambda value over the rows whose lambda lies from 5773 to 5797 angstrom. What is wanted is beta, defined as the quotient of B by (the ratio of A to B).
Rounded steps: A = 17.7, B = 18.1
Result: 18.5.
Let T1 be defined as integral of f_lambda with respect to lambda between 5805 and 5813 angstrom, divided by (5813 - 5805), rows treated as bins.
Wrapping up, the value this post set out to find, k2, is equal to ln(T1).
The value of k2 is 2.89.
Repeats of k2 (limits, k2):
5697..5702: 2.83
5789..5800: 2.92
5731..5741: 2.87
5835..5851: 2.92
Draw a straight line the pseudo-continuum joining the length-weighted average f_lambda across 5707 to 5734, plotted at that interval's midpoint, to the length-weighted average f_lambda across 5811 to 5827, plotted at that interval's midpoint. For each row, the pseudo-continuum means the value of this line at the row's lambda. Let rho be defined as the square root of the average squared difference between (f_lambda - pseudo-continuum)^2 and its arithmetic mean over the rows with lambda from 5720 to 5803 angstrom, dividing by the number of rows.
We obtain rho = 0.49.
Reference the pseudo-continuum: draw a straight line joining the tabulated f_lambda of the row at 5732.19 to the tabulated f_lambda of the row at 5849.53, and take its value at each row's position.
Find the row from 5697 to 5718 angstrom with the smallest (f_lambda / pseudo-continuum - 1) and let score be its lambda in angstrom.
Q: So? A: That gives 5711.11 angstrom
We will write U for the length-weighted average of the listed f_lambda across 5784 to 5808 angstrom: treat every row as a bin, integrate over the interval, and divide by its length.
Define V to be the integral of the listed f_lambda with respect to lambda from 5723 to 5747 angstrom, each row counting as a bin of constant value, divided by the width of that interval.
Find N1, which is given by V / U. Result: 0.98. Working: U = 18.1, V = 17.7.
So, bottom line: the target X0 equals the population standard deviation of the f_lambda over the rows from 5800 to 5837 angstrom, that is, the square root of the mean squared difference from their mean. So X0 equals 0.31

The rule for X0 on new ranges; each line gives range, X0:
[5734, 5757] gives 0.27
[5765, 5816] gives 0.66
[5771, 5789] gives 0.36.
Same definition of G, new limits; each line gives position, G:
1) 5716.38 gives 1776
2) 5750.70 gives 1758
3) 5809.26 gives 1802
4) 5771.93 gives 1782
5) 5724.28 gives 1816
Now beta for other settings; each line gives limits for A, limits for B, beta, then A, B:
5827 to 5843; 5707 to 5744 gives 16.6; 18.3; 17.5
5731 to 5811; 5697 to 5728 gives 16.8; 17.7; 17.2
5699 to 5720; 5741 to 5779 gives 18.0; 17.0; 17.5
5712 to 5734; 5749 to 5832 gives 18.1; 17.6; 17.8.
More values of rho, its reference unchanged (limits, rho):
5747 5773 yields 0.53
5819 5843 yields 0.15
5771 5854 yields 0.40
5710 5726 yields 0.41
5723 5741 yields 0.27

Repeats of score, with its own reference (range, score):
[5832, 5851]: 5833.39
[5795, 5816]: 5814.61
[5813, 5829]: 5814.61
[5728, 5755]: 5732.19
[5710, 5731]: 5711.11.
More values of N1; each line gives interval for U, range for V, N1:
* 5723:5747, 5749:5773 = 1.00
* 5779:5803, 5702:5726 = 0.96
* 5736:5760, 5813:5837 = 1.03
